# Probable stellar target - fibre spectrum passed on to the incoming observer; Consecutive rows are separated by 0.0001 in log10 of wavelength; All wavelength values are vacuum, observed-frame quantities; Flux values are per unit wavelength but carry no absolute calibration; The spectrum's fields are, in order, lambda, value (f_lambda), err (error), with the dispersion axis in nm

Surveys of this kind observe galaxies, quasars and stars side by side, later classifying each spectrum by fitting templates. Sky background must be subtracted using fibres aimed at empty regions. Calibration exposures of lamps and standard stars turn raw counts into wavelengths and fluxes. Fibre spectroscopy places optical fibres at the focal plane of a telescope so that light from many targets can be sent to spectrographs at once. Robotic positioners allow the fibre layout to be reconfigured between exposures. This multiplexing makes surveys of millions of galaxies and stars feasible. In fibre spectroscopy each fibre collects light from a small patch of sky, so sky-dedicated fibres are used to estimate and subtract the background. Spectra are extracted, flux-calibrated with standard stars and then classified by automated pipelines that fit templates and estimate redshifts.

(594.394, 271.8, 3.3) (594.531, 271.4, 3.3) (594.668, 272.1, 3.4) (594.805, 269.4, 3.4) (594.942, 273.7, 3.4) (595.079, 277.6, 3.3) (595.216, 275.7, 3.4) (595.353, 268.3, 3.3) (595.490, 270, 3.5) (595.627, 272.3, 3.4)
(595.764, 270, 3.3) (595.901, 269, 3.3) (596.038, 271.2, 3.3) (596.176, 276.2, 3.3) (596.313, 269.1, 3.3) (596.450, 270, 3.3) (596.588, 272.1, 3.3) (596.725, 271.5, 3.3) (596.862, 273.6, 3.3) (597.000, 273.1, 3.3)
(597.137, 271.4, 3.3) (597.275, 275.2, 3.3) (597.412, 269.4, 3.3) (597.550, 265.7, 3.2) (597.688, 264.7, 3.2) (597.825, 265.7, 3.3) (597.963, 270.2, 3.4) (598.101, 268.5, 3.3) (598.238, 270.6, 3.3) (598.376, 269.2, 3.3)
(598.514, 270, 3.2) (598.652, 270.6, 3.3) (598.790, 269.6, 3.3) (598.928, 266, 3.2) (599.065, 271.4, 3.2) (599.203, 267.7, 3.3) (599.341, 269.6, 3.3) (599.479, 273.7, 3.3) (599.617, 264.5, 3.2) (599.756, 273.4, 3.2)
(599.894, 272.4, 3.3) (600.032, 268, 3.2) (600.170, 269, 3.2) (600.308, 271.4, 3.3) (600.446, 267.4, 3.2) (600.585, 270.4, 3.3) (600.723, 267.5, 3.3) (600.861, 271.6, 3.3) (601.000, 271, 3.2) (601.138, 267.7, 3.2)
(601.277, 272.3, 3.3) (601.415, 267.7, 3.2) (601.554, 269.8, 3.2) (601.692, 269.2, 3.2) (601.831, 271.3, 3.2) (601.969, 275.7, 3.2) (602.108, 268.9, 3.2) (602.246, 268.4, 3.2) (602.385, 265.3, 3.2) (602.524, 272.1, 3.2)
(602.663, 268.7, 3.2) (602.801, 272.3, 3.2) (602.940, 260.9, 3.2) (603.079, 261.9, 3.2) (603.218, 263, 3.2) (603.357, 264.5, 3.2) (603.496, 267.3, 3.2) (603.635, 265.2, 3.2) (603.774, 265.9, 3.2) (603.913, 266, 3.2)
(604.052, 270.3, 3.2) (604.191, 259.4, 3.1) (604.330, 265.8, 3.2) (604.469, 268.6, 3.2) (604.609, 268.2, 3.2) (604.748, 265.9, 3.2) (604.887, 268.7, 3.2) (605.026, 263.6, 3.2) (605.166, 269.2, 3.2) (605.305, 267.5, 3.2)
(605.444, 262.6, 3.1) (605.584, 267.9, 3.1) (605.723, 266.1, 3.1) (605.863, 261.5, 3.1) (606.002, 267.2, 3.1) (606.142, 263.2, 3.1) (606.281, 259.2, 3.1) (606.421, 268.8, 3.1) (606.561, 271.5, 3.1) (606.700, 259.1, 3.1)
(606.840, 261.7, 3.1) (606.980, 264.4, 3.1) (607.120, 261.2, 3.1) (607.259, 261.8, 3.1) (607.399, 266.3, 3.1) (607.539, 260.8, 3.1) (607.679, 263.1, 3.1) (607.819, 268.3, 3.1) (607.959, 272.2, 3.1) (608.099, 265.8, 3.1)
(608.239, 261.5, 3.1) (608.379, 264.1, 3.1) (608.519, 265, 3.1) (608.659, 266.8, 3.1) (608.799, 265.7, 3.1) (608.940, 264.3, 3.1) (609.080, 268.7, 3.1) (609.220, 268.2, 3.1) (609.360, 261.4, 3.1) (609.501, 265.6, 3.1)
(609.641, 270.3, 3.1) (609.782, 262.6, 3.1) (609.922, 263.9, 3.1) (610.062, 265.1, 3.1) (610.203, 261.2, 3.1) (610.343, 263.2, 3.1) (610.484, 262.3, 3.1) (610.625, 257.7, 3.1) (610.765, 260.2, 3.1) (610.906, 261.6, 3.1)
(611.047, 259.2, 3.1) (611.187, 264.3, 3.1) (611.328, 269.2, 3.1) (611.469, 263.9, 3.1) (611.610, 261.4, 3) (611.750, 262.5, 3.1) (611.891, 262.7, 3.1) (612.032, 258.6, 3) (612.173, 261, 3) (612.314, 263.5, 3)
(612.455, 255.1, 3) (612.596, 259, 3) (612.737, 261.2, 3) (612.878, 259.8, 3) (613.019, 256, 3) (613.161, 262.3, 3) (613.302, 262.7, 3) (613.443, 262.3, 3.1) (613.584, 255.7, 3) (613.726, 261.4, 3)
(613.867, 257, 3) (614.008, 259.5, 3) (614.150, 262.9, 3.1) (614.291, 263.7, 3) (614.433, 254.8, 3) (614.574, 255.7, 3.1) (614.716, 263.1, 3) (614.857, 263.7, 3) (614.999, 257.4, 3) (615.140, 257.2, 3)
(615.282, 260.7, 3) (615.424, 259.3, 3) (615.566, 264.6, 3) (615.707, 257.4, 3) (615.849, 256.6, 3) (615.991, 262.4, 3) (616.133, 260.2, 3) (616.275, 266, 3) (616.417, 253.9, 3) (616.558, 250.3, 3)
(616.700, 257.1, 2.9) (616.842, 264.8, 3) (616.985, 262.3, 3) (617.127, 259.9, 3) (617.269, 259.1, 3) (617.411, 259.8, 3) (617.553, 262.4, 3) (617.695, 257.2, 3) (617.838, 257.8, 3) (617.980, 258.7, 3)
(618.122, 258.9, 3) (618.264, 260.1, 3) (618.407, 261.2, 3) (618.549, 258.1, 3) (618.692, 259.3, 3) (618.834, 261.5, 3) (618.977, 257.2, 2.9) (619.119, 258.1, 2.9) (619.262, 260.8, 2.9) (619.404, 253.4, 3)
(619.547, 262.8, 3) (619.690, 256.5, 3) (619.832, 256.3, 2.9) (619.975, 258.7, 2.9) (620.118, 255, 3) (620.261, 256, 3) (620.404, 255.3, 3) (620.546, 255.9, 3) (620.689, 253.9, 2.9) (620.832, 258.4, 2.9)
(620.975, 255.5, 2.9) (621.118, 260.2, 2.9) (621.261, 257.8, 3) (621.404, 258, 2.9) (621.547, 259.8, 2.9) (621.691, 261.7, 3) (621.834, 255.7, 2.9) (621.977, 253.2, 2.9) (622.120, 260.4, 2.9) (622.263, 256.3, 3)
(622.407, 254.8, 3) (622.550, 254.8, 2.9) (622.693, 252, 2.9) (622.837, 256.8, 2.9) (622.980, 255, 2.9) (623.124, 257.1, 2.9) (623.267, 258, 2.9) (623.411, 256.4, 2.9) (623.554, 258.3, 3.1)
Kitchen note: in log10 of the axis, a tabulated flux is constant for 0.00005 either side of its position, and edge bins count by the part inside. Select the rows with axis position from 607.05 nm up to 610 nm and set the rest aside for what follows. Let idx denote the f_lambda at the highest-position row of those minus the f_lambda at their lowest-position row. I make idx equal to 3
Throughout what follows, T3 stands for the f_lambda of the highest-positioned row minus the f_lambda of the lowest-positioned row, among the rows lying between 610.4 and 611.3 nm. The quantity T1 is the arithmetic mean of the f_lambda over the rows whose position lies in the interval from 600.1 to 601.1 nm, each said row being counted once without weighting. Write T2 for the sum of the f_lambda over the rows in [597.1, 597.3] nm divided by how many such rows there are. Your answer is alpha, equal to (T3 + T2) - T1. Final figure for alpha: 5.5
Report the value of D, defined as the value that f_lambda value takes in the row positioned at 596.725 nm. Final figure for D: 271.5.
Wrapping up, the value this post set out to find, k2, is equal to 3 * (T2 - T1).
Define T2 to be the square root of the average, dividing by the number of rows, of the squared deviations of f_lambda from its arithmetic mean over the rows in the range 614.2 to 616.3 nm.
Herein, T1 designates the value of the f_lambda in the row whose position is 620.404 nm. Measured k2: -756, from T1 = 255.3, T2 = 3.45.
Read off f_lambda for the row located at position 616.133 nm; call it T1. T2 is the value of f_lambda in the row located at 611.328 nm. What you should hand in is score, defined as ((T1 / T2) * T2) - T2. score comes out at -9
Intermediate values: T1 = 260.2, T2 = 269.2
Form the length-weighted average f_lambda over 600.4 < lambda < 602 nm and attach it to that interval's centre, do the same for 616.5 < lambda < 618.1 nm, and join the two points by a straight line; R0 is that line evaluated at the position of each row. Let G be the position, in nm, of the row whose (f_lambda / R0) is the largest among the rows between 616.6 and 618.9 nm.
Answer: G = 616.842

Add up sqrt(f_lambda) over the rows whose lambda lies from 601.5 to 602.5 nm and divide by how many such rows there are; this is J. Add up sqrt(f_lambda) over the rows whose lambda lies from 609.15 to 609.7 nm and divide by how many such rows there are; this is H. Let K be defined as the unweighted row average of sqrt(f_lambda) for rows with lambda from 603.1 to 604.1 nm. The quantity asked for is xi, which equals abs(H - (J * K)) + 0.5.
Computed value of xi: 252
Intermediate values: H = 16.3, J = 16.4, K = 16.31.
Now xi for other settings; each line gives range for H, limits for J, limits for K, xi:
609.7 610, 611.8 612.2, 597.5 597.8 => 247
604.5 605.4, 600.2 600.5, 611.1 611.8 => 251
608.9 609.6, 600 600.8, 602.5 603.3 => 252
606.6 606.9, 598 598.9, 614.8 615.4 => 249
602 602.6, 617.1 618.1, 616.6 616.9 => 244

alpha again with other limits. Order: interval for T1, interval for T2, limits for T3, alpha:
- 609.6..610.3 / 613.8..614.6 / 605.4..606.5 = 0.5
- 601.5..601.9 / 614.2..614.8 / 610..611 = -14.3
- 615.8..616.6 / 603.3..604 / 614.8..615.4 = 4.5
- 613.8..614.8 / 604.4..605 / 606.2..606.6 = 20.6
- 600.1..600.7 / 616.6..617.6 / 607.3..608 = -2.9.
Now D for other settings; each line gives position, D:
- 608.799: 265.7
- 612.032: 258.6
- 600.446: 267.4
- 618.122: 258.9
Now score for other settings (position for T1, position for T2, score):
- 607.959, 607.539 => 11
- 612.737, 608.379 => -3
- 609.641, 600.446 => 3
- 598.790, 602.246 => 1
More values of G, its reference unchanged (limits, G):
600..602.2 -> 601.969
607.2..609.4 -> 607.959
